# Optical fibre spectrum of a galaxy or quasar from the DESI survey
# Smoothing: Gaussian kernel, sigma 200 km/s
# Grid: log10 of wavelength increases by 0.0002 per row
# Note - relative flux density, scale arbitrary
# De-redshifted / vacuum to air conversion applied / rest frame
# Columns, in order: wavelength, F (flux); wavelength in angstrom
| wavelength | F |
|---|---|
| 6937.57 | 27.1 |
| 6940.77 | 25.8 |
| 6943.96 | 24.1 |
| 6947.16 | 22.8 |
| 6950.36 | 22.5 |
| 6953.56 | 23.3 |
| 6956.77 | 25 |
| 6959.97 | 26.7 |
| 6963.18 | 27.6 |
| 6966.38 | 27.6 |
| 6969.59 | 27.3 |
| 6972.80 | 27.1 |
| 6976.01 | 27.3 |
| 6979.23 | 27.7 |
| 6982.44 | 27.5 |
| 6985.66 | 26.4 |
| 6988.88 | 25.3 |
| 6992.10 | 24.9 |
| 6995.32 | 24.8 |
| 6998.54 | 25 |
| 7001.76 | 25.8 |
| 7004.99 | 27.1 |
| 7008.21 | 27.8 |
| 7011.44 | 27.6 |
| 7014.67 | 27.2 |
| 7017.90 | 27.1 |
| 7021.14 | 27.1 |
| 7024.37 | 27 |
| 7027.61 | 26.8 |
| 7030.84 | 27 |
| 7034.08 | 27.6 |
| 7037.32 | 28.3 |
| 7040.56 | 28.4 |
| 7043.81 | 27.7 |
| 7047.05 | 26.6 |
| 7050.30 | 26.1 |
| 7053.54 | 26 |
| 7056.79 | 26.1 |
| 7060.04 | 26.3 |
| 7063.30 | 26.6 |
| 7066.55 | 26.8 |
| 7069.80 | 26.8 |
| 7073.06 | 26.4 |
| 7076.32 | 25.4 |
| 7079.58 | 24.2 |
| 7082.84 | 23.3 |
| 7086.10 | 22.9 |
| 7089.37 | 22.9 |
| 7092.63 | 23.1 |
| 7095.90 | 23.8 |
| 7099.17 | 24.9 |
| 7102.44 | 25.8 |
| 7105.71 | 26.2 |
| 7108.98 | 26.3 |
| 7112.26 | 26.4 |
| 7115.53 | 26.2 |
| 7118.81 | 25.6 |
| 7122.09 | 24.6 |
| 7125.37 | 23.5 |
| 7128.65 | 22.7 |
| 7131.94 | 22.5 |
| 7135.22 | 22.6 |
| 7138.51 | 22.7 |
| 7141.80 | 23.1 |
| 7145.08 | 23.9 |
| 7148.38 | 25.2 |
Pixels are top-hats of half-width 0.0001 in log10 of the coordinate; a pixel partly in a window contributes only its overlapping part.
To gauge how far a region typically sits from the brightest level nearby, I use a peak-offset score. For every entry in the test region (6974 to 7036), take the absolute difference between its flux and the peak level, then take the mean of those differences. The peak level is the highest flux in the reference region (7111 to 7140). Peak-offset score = 0.94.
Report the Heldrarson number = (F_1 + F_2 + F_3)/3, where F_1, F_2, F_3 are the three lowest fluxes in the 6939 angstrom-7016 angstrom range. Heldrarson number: 22.9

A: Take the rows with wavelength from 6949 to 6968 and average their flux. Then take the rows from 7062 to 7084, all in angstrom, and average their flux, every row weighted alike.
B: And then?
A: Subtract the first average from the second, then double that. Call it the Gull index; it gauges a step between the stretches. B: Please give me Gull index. 0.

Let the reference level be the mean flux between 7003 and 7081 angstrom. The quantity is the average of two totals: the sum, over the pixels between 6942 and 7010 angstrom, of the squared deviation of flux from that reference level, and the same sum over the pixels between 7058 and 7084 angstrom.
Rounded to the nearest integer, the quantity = 50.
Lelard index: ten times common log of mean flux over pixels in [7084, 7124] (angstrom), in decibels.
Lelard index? 14.0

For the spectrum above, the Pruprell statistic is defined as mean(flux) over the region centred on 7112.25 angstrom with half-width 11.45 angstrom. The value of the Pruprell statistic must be 25.9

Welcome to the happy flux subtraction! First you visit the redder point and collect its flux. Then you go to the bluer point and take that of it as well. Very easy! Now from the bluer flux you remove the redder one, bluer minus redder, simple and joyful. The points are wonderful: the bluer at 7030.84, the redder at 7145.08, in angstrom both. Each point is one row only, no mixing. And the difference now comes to 3.1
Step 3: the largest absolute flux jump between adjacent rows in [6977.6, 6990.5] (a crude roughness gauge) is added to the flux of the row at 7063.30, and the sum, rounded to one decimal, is 27.7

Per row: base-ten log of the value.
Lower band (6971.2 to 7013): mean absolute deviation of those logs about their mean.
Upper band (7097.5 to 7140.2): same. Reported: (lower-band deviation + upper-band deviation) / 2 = 0.021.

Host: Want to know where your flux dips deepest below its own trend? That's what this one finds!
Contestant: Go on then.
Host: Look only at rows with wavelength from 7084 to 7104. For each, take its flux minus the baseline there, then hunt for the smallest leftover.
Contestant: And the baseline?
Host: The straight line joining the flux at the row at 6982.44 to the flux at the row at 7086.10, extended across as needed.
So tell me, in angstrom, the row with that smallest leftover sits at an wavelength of 7086.10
